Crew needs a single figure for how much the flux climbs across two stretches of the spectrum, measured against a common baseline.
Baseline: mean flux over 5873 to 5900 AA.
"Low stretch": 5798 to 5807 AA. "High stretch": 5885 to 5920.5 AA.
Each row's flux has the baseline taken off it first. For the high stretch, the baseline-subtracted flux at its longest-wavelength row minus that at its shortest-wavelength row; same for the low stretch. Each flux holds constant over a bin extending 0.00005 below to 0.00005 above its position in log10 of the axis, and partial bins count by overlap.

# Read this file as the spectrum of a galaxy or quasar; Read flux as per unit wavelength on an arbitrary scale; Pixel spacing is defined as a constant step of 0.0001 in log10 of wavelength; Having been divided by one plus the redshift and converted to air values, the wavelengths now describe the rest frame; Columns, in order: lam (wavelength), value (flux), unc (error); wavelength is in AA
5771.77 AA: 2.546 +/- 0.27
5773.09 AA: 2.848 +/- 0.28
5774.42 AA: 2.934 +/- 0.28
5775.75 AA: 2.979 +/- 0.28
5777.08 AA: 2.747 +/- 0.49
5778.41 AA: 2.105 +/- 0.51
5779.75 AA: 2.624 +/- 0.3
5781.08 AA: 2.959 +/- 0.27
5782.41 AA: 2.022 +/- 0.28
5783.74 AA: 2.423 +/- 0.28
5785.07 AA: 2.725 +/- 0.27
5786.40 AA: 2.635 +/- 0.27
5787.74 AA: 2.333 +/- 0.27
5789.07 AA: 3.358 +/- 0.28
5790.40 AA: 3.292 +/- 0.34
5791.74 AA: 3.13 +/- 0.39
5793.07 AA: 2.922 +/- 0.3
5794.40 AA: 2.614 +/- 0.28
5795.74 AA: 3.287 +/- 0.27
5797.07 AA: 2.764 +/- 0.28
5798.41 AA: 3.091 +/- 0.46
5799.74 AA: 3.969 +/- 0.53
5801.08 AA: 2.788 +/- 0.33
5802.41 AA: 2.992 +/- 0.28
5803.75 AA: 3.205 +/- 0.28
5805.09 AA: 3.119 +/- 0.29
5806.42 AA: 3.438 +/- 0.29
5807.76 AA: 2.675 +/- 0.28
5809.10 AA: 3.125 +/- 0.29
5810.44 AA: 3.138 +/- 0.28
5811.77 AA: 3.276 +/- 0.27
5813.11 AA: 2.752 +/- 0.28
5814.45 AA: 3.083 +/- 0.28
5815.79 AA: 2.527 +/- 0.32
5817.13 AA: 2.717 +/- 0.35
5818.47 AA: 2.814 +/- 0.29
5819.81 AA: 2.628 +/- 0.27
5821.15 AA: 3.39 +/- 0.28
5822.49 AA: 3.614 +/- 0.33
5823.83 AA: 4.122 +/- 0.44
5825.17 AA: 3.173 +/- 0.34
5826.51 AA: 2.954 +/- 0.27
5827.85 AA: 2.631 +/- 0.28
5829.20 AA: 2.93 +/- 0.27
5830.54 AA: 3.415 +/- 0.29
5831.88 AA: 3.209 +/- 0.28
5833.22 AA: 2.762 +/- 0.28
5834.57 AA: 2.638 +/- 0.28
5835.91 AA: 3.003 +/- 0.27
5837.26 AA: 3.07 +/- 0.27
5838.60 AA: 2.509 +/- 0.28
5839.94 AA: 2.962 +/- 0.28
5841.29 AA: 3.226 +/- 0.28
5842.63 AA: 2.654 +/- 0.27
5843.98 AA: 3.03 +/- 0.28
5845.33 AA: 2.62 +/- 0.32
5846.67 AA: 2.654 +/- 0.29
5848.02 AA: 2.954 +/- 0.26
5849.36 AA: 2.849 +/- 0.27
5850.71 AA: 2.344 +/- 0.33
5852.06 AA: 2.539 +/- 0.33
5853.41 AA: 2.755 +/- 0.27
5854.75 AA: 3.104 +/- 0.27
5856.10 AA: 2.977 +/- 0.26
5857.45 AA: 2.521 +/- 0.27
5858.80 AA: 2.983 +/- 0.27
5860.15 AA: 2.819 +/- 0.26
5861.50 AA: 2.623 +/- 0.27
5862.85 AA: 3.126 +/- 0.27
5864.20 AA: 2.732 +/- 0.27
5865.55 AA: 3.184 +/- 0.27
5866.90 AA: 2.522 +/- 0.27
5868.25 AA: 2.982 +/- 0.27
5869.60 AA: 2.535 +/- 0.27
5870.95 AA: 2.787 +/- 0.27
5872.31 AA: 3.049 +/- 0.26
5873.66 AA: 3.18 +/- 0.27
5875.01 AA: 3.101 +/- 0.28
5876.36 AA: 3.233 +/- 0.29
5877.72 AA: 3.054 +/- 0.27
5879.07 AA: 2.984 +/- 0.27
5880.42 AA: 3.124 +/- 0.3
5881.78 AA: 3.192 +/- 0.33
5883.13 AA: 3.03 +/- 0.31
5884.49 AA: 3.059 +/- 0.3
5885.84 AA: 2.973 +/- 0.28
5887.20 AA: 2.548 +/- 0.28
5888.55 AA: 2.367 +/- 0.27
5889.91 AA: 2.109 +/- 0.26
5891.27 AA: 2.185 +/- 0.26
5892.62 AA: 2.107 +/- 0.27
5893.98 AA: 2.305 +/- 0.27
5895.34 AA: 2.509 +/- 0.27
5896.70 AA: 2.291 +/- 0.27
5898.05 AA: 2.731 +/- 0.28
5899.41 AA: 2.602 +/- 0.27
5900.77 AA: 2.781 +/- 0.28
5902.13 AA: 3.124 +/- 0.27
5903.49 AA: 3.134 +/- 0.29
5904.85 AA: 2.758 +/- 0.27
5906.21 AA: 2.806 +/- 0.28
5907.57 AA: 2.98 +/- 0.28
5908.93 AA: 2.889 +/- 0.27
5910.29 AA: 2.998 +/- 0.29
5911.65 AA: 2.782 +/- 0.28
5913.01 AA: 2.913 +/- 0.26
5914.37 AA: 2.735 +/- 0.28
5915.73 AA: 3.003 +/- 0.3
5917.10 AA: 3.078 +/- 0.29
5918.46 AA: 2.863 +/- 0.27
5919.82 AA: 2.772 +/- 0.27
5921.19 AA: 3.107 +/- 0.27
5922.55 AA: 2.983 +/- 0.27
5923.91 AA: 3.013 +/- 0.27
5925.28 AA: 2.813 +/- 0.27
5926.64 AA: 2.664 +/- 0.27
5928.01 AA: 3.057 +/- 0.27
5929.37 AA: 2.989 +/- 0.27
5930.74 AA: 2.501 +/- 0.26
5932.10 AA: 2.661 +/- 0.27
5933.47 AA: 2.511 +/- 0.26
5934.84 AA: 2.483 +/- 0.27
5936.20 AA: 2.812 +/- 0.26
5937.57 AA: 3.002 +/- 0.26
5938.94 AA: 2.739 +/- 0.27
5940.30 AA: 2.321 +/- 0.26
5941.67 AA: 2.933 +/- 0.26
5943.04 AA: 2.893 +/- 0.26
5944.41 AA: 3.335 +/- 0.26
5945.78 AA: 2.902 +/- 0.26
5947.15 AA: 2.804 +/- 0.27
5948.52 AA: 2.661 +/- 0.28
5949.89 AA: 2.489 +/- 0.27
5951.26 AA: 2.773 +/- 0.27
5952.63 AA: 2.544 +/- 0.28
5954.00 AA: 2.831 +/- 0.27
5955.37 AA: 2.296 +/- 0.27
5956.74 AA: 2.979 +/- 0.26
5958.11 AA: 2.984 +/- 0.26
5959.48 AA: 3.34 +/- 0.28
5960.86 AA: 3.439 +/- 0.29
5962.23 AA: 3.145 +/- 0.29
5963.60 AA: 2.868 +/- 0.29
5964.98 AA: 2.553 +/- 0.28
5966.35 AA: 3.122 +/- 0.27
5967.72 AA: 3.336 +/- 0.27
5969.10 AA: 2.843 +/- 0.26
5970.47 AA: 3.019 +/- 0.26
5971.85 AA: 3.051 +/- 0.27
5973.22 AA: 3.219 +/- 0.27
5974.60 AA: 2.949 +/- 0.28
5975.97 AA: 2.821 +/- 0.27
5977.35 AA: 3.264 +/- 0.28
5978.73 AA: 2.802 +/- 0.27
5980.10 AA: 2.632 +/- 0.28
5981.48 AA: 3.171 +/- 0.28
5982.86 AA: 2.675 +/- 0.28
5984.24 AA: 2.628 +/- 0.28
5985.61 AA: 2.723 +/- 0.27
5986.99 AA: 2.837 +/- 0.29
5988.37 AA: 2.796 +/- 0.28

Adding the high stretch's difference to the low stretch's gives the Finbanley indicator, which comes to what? 0.15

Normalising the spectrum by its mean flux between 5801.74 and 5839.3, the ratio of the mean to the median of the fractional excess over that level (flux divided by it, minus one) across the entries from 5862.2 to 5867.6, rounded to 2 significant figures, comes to 1.4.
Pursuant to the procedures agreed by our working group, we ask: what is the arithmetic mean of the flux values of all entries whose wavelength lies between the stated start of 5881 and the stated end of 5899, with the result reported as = 2.57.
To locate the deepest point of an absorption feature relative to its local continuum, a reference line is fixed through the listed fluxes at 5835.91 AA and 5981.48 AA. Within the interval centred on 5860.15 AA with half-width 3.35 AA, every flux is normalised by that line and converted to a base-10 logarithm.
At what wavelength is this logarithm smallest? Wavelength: 5857.45 AA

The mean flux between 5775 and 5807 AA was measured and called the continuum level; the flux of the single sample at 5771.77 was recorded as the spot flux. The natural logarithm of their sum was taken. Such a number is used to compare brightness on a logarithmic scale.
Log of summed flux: 1.69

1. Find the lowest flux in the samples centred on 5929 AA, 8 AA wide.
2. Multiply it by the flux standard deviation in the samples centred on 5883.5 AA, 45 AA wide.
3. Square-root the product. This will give 0.93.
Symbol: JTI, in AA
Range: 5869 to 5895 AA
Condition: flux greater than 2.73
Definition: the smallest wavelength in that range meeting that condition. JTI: 5870.95 AA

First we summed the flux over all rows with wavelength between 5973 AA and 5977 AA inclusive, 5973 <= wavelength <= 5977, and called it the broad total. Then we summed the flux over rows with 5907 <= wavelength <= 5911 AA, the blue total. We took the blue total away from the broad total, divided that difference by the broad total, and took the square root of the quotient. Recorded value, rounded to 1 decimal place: 0.1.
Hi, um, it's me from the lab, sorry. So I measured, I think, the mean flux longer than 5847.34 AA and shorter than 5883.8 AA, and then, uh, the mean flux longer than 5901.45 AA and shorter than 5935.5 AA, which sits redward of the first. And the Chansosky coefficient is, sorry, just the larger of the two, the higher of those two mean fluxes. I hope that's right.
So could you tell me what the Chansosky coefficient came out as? 2.90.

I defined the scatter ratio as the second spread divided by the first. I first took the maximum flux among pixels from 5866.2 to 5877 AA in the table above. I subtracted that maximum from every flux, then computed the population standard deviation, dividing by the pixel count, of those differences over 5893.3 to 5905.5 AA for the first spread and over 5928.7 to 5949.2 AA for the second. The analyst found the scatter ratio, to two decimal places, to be 0.86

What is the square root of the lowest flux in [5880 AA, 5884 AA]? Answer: 1.74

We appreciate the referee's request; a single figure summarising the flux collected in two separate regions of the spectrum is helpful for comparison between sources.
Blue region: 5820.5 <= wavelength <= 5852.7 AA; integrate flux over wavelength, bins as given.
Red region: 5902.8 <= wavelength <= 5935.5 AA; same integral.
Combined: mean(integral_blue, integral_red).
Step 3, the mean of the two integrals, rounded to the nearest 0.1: 94.5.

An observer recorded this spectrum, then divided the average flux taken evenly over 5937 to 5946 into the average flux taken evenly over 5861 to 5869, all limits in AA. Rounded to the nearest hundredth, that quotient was 1.00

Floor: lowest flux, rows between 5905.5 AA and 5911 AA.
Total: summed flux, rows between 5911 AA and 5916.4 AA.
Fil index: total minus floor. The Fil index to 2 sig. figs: 8.6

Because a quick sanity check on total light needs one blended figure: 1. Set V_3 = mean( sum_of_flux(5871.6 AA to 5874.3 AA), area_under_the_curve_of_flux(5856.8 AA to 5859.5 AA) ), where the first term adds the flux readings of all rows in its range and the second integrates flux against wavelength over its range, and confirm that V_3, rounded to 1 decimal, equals 6.8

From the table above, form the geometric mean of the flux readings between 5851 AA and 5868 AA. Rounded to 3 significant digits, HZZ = 2.81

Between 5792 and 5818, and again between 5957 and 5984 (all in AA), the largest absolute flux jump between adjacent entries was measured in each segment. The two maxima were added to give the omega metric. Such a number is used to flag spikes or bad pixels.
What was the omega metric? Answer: 1.75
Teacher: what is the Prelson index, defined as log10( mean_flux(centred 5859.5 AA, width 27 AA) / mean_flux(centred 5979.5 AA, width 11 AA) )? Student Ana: -0.010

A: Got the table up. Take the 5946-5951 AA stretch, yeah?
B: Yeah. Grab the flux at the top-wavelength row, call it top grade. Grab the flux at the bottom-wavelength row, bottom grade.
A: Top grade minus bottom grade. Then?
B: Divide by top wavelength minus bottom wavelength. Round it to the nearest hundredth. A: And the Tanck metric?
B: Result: -0.11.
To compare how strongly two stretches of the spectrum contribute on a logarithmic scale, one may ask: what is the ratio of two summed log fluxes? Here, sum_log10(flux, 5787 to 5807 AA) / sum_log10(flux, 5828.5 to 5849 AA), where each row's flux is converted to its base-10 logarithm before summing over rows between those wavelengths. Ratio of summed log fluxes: 1.052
